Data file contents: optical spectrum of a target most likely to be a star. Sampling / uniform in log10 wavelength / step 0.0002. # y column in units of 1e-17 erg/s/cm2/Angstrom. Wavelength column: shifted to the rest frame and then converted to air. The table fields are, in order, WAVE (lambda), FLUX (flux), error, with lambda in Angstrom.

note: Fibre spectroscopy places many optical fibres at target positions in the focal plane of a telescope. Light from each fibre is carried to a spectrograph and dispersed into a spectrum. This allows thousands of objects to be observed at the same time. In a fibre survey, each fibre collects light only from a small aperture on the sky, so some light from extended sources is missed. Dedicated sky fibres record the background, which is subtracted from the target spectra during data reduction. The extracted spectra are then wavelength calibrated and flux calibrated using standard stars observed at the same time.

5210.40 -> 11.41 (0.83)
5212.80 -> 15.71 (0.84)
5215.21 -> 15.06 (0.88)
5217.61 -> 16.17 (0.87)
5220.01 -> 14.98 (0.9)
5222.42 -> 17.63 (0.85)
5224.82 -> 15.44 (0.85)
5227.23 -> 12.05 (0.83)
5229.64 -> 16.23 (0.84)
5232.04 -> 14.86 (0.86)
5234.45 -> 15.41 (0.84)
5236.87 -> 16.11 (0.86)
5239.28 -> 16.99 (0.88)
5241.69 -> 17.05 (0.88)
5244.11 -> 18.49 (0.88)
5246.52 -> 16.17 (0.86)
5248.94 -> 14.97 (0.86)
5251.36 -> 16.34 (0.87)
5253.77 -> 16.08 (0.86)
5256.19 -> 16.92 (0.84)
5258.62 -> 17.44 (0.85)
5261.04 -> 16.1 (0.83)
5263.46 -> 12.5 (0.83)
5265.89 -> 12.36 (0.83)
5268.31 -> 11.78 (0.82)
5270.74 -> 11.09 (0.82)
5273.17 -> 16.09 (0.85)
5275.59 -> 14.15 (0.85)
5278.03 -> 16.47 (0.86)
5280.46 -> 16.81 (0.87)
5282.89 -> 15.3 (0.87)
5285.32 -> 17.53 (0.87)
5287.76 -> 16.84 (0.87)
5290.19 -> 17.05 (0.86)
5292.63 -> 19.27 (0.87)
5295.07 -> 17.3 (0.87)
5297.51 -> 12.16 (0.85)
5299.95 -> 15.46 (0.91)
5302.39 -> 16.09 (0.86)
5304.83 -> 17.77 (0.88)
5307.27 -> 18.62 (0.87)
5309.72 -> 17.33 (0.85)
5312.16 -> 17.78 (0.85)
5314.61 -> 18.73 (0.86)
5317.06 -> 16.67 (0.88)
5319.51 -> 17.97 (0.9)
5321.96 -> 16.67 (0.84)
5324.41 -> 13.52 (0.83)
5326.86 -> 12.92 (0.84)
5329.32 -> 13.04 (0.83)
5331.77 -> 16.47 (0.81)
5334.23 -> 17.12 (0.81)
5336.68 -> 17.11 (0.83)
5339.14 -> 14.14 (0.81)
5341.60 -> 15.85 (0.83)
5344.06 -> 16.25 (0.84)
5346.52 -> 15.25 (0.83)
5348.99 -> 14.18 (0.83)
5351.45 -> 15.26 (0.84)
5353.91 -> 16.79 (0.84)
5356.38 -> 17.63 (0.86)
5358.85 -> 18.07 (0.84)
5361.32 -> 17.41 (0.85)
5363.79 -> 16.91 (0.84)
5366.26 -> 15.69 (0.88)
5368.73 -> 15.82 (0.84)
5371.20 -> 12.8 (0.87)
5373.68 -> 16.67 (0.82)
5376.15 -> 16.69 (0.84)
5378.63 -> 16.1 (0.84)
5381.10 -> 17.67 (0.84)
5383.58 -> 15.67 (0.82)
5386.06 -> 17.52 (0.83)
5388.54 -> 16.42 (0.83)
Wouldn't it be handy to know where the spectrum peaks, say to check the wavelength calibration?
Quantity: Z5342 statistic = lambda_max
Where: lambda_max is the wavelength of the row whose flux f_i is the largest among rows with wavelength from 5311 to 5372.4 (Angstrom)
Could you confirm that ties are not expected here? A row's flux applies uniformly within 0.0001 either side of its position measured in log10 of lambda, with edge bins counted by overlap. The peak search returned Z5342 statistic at 5314.61 Angstrom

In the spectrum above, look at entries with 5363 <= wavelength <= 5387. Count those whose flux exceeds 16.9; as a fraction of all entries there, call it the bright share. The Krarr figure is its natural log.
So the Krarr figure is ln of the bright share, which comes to -1.2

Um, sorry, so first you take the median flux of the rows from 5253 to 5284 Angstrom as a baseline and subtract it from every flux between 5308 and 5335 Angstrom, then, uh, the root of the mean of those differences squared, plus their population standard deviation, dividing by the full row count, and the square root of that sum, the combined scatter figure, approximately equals 1.98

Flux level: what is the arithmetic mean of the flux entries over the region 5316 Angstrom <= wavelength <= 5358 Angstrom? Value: 15.7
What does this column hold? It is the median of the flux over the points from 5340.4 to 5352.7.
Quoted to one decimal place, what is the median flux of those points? 15.3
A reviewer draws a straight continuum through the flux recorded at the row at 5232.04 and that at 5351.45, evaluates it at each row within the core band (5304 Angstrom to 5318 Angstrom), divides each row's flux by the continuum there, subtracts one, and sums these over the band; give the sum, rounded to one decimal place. 1.1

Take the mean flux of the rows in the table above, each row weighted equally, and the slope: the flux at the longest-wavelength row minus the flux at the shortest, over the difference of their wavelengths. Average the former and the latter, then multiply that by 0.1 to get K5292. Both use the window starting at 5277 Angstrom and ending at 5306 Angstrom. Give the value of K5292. 0.828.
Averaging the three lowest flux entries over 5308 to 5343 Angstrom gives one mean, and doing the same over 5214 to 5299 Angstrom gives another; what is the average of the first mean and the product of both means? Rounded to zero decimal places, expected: 83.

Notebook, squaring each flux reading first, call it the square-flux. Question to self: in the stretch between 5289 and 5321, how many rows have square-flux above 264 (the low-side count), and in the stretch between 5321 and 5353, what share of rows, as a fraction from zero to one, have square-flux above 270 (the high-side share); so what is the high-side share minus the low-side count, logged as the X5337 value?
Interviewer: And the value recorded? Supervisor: -10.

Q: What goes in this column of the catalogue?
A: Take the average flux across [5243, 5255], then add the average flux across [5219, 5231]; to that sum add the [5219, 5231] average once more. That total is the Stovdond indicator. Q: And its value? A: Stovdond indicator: 46.9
